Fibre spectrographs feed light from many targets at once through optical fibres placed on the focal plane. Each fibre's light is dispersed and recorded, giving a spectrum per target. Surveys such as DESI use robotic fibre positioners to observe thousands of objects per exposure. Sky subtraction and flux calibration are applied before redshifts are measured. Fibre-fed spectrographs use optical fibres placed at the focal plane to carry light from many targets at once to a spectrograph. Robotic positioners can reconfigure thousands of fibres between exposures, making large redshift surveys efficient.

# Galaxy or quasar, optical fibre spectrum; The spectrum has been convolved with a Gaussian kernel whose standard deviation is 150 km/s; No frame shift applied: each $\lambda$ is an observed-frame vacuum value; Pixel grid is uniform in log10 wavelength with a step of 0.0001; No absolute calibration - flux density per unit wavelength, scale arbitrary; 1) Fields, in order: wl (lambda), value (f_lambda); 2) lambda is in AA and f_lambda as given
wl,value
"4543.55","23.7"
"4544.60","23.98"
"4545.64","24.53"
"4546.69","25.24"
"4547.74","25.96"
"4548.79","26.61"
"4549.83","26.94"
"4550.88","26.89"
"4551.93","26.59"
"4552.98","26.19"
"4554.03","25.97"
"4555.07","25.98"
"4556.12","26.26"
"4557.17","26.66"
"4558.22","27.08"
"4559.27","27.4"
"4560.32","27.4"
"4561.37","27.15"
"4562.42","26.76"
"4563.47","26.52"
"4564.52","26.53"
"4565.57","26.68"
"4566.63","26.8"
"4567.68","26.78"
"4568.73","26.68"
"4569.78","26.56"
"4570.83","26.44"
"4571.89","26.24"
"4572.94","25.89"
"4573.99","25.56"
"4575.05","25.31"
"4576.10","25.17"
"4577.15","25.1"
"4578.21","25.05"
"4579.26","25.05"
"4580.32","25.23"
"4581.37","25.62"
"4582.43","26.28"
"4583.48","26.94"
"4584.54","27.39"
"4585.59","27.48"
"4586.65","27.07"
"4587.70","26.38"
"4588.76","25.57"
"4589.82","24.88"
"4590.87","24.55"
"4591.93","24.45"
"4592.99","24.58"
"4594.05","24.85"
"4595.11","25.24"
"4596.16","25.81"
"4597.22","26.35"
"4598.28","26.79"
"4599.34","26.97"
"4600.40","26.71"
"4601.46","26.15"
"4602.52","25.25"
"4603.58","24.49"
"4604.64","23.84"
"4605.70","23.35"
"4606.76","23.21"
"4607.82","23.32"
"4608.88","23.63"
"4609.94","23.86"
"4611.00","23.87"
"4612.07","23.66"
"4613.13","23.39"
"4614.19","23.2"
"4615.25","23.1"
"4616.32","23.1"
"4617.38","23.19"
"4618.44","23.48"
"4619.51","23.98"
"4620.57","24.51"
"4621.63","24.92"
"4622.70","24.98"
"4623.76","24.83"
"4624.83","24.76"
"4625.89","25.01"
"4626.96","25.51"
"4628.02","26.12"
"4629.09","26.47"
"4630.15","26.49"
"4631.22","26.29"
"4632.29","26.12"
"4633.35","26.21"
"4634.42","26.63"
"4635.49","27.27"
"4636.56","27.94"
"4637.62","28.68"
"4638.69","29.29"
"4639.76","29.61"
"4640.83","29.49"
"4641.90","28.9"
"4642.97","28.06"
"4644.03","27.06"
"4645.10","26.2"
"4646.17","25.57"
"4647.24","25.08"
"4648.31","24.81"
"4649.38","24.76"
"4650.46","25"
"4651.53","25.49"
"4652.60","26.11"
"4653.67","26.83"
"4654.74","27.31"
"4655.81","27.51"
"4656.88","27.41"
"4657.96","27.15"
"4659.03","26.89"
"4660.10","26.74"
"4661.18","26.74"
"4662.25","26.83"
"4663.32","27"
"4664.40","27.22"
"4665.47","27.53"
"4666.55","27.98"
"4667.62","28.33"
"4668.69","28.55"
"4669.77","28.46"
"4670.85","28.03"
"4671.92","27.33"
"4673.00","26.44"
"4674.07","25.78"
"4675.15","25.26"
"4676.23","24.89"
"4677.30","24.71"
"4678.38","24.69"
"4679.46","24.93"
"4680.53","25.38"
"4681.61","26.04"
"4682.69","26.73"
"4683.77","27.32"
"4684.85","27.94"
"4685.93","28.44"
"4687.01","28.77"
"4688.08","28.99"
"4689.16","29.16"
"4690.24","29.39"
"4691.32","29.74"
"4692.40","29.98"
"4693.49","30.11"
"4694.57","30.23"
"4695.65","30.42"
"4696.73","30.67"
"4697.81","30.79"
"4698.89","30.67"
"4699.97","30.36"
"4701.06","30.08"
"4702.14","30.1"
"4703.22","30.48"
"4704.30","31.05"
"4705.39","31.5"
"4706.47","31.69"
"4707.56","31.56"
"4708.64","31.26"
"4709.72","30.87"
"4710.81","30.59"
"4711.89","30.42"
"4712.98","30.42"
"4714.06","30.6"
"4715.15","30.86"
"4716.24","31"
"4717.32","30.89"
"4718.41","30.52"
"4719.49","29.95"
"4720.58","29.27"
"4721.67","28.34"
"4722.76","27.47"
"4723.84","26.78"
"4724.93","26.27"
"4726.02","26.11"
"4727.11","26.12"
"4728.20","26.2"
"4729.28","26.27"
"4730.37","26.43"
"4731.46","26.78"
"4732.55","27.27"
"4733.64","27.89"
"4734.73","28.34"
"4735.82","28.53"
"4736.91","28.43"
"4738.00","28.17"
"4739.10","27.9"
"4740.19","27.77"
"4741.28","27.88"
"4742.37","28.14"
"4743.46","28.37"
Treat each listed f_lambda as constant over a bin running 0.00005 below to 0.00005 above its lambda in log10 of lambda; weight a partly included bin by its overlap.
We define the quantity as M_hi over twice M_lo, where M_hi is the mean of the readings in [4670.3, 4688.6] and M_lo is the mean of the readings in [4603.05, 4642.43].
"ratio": 0.525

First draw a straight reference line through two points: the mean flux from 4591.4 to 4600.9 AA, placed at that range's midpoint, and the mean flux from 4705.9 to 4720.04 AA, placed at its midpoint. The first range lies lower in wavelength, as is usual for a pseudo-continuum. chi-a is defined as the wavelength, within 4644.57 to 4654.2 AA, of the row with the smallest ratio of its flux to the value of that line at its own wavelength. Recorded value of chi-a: 4649.38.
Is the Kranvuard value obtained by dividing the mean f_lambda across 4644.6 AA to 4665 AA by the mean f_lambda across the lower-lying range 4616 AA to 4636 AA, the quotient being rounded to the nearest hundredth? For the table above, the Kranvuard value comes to 1.04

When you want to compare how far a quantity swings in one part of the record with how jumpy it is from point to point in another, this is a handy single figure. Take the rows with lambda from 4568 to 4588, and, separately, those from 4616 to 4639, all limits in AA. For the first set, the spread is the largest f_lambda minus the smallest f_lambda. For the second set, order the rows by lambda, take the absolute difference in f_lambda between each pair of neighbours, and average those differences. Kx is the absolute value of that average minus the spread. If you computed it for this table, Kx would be 2.1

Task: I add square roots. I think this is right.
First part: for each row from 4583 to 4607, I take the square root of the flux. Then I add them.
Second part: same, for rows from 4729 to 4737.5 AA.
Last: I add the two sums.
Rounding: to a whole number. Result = 158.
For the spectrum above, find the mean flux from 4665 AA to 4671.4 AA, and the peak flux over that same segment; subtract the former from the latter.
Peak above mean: 0.40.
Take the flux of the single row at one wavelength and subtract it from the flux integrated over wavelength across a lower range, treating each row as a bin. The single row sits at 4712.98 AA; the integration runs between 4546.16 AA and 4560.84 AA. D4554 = 359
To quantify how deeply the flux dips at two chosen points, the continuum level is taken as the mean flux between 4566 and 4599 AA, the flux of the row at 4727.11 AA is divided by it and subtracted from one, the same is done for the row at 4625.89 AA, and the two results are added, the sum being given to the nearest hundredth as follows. 0.02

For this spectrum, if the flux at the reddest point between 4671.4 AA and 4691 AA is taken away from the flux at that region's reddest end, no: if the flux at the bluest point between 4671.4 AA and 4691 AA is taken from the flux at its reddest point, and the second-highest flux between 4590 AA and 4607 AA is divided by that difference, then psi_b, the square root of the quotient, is 3.6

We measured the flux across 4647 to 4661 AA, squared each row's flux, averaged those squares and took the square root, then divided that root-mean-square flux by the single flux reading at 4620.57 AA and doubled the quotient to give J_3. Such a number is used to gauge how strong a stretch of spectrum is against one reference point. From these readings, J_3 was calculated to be 2.14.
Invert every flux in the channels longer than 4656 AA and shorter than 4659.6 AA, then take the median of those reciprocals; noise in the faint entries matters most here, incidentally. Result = 0.0368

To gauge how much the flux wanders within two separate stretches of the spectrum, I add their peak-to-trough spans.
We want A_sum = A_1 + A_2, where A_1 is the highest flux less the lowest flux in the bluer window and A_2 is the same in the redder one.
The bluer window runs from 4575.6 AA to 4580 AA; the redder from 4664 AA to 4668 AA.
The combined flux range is 1.2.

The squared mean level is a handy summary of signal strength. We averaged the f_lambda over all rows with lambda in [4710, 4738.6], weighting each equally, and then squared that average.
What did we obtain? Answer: 810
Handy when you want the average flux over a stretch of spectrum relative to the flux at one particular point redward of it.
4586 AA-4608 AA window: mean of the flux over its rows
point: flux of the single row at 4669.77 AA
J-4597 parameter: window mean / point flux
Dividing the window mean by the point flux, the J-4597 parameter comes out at 0.89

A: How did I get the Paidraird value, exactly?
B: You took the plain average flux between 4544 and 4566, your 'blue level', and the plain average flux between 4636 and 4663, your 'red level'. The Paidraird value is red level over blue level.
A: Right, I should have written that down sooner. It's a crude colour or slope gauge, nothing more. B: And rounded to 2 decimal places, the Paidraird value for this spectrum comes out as 1.03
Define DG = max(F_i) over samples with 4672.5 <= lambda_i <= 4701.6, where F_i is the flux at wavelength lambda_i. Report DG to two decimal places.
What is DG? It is 30.79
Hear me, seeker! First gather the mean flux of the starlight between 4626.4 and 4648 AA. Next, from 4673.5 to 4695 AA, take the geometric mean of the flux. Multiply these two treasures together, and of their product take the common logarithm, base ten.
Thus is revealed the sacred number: 2.87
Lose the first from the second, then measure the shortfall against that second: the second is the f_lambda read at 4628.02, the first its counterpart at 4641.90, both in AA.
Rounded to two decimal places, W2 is -0.11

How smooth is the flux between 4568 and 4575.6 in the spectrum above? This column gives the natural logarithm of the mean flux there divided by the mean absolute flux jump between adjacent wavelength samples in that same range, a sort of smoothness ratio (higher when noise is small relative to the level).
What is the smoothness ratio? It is 4.74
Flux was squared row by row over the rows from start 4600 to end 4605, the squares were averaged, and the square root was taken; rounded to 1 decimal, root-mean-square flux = 25.3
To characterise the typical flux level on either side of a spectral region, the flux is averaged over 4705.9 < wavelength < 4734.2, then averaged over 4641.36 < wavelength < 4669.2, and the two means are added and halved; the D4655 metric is 27.9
